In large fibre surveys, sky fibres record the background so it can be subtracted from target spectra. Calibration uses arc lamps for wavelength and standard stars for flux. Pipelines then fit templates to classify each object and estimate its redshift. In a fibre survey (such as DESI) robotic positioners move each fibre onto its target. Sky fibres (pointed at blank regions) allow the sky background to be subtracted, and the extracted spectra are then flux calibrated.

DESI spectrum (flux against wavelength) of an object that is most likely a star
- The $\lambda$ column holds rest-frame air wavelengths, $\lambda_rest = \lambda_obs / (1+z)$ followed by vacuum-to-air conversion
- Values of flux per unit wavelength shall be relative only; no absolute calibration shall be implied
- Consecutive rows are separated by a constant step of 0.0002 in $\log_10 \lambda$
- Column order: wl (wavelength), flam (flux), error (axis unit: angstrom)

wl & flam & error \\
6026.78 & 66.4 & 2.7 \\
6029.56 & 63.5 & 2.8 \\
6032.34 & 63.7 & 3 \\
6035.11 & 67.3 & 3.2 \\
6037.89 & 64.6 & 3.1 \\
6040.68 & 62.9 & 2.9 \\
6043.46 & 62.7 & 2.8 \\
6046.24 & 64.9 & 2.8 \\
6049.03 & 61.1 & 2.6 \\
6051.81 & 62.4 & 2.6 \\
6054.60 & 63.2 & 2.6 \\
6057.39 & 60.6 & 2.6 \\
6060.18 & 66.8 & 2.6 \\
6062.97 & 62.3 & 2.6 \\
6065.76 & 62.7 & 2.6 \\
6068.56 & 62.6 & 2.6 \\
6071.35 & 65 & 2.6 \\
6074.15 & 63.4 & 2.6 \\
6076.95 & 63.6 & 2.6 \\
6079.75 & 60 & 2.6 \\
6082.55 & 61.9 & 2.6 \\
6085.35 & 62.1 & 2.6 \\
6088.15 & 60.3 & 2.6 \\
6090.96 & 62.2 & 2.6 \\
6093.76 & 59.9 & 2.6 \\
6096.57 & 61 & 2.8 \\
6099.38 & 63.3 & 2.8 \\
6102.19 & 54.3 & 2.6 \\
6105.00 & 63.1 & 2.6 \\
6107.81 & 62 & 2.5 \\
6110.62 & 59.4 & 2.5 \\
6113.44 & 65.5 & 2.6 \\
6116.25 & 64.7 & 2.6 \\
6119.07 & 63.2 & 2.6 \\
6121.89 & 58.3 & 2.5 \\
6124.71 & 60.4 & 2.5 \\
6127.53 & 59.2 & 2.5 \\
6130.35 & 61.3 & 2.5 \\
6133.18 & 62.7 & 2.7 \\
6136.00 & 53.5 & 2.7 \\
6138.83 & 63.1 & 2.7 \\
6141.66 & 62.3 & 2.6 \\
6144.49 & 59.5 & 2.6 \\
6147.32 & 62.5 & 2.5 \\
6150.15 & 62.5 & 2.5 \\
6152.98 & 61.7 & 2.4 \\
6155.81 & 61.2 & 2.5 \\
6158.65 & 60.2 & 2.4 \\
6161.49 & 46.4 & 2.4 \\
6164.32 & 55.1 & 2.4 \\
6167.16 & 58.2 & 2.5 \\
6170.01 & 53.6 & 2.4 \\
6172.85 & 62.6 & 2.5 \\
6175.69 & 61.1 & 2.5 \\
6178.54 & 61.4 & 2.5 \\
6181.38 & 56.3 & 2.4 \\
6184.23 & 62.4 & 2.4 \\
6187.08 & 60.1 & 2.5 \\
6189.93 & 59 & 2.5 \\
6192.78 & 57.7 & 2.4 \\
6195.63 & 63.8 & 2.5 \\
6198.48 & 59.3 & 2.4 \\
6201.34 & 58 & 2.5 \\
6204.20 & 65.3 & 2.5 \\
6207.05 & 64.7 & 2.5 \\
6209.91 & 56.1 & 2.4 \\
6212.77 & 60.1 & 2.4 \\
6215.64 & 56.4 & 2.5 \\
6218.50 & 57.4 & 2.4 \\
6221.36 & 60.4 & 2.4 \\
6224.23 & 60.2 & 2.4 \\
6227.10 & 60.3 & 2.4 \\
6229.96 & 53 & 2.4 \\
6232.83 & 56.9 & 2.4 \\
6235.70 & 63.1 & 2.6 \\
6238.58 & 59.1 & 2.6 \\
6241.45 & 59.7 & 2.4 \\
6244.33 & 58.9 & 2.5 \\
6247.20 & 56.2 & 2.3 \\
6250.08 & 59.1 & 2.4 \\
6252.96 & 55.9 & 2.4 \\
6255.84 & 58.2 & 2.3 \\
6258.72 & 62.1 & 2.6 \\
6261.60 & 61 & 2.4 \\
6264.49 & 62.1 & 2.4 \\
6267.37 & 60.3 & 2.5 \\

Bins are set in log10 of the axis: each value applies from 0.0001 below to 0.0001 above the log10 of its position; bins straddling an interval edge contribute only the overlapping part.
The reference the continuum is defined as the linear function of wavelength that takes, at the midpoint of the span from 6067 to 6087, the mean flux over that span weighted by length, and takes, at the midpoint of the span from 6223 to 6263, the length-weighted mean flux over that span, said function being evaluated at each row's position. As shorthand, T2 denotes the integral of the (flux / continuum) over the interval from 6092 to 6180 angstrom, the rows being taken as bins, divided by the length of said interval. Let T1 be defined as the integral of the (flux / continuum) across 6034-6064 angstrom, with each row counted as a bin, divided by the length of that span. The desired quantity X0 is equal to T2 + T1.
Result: 1.98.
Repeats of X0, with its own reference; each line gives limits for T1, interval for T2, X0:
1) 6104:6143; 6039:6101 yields 1.99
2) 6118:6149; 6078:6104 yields 1.96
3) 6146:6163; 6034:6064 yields 1.97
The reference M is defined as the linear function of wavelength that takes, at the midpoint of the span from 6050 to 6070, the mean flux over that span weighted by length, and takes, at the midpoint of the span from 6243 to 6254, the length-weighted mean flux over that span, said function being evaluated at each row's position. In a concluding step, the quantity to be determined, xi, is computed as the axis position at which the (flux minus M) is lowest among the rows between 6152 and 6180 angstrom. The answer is 6161.49 angstrom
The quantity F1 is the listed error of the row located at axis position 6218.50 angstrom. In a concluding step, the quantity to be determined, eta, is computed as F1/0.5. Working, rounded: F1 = 2.40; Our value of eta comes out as 4.8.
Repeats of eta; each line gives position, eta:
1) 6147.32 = 5.0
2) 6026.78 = 5.4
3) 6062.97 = 5.2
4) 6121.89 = 5.0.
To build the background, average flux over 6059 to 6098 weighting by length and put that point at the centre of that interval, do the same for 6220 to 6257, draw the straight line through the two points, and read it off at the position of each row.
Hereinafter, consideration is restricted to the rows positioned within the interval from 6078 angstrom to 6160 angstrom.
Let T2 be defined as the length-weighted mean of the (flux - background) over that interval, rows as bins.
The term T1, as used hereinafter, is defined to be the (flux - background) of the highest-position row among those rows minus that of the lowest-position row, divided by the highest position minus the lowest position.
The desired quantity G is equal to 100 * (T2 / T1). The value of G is -1195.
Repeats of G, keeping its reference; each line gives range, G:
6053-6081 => -358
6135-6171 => -7516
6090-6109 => -8964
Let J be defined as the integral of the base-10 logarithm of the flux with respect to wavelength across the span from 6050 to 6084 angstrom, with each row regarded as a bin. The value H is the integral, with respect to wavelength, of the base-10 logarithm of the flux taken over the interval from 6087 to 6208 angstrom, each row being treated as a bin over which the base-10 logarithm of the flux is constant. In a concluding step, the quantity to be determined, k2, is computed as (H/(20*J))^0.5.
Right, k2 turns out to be 0.42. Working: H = 215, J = 61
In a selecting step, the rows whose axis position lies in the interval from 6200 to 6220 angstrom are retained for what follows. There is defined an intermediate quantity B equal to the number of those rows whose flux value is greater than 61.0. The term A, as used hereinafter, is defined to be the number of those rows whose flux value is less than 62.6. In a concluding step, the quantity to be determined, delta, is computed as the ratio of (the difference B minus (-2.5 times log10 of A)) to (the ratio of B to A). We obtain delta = 9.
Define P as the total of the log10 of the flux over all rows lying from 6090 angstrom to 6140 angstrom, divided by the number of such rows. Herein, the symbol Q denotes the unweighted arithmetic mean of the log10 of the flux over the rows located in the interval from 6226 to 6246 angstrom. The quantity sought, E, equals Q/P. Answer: 0.99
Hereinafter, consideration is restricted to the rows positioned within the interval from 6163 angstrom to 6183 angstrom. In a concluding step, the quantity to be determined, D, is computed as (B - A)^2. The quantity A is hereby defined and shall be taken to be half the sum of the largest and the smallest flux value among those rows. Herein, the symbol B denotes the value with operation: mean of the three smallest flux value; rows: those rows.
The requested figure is 10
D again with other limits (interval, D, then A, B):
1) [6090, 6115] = 4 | 60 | 57.9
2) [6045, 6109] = 6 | 61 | 58.1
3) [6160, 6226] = 17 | 56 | 51.7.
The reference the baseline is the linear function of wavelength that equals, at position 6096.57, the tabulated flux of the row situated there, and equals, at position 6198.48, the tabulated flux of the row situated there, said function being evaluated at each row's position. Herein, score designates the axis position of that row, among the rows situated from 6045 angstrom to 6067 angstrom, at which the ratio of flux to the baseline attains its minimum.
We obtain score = 6057.39 angstrom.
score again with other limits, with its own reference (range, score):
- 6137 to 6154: 6144.49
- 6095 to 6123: 6102.19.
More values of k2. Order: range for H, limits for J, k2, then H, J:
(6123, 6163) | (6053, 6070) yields 0.34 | 71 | 31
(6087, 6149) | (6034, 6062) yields 0.33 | 111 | 50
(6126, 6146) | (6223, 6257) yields 0.17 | 36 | 60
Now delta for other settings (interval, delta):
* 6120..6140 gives 8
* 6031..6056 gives 2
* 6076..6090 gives 6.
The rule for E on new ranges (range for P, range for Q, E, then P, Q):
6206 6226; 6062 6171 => 1.01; 1.77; 1.78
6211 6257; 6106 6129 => 1.01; 1.77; 1.79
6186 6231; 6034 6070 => 1.02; 1.77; 1.80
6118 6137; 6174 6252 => 1.00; 1.78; 1.77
